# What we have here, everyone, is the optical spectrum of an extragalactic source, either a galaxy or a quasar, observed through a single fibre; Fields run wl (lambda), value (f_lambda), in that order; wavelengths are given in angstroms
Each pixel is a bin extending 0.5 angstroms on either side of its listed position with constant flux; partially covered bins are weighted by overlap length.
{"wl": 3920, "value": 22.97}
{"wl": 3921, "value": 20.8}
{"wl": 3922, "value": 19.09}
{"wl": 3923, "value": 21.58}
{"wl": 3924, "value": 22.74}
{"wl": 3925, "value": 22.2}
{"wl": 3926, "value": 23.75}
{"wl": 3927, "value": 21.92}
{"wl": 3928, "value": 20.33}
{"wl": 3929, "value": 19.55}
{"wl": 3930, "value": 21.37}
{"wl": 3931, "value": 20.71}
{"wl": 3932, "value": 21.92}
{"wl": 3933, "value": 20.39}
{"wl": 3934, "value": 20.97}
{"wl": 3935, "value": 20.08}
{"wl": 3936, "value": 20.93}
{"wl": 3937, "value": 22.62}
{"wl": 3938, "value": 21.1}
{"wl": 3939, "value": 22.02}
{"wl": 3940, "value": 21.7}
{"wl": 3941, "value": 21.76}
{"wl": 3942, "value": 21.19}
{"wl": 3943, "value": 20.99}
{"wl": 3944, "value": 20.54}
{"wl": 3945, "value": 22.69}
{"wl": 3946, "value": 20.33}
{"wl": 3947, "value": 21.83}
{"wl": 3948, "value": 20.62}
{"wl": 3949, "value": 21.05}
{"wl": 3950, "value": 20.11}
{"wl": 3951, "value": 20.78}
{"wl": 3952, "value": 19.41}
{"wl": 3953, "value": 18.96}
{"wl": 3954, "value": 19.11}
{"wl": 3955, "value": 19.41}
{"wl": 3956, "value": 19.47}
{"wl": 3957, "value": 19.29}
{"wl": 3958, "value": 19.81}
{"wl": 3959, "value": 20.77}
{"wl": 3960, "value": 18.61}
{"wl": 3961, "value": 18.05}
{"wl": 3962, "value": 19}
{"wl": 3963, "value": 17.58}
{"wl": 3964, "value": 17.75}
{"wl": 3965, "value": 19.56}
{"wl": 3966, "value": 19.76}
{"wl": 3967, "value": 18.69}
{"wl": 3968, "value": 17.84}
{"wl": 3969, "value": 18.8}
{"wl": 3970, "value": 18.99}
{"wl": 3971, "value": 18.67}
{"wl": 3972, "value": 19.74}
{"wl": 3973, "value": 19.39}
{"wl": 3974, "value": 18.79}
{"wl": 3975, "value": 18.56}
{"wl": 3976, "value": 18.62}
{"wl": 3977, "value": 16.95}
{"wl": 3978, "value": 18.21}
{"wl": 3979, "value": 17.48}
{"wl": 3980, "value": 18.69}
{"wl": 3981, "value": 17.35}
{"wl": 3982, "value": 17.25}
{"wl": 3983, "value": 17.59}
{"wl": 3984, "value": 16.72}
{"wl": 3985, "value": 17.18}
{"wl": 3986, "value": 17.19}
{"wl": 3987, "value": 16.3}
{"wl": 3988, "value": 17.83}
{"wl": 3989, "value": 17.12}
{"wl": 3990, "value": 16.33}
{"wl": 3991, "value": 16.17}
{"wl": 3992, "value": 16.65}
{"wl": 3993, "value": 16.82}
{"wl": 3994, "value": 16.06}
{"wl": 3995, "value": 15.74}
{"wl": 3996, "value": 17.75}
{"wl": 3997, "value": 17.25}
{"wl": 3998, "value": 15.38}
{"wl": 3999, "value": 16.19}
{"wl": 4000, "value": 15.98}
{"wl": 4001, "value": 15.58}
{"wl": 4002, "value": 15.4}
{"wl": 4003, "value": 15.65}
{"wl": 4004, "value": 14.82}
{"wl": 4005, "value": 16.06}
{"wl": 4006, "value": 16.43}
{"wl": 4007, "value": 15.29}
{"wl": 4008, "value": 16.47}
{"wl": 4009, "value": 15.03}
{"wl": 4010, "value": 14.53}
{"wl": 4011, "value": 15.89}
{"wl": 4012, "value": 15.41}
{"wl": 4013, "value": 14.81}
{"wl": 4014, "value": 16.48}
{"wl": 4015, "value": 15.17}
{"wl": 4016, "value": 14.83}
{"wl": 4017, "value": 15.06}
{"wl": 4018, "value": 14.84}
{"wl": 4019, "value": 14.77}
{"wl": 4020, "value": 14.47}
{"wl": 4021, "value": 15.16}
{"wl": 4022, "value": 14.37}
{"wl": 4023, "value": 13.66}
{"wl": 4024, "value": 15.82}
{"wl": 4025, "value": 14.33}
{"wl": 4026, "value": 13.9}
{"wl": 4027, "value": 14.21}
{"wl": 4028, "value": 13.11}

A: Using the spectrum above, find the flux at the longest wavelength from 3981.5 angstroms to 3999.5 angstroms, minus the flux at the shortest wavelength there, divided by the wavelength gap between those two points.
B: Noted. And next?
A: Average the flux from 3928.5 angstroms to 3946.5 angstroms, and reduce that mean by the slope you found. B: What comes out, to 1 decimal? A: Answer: 21.2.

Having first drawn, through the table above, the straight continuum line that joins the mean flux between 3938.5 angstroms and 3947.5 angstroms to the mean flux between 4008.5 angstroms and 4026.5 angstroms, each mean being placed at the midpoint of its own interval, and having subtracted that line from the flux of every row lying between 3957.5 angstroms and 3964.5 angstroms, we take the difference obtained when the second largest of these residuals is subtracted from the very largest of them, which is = 1.05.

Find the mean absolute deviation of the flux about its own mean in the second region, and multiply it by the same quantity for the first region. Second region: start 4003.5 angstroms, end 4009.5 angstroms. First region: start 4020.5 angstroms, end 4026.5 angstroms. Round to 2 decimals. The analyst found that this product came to 0.40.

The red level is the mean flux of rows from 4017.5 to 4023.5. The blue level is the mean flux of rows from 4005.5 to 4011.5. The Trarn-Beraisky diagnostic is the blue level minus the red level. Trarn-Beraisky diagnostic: 1.06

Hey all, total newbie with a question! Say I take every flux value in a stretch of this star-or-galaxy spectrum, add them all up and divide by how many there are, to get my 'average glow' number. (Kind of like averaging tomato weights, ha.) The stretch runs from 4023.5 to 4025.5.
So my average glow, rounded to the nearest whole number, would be 15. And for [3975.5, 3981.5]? 18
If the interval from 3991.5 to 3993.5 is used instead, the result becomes 17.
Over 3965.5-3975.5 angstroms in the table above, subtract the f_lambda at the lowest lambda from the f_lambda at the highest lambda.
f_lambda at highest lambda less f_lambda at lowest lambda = -1.2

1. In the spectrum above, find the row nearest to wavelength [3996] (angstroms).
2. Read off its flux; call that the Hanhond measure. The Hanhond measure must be 17.75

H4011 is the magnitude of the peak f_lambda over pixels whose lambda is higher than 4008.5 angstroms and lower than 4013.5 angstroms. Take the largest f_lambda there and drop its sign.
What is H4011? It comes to 16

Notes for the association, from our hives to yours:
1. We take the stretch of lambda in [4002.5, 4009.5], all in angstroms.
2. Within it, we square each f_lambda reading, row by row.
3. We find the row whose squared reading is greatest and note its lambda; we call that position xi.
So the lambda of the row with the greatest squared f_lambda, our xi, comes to 4008 angstroms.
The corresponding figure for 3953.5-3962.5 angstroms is 3959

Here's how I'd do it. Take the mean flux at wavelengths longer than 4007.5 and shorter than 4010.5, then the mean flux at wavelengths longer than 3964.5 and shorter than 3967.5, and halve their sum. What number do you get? 17.3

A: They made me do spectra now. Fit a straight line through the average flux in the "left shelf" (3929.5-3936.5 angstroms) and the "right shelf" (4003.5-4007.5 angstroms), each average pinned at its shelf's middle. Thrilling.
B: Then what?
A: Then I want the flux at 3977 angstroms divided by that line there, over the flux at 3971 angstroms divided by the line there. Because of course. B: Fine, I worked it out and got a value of 0.930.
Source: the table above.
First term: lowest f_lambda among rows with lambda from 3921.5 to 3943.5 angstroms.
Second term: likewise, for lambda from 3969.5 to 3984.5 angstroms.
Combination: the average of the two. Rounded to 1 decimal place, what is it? 17.9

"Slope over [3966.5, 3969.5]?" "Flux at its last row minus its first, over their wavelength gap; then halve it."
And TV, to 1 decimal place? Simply 0.0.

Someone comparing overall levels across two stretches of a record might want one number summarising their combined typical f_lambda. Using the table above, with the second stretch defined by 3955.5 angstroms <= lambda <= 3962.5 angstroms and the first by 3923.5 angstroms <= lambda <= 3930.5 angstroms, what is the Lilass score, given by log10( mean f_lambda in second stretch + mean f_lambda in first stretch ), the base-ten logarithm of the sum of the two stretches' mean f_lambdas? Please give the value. 1.61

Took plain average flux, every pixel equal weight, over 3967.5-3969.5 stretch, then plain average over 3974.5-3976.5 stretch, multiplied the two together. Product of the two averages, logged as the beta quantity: 341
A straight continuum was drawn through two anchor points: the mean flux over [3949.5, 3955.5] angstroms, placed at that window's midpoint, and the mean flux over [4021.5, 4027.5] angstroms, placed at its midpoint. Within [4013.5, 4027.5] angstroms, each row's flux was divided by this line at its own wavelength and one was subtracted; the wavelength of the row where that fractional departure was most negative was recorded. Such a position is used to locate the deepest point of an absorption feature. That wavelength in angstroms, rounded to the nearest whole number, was 4023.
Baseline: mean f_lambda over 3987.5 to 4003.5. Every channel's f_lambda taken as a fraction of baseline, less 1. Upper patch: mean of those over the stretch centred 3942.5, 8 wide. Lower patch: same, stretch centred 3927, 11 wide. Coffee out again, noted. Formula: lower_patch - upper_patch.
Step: -0.001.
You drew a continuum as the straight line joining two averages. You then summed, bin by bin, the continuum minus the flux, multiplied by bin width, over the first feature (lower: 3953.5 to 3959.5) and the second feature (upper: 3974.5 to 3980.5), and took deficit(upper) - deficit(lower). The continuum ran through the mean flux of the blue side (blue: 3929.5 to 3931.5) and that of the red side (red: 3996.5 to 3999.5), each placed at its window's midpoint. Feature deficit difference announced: 0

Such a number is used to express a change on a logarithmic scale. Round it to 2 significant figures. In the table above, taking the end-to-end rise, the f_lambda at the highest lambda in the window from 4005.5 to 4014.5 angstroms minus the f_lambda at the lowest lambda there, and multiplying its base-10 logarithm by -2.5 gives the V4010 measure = 3.3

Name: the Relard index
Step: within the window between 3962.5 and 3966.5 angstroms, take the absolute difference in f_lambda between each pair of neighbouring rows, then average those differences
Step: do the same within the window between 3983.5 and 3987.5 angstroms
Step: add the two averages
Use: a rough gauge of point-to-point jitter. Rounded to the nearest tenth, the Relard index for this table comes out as 1.2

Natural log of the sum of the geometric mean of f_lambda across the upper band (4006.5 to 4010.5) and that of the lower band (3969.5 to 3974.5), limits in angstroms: 3.54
